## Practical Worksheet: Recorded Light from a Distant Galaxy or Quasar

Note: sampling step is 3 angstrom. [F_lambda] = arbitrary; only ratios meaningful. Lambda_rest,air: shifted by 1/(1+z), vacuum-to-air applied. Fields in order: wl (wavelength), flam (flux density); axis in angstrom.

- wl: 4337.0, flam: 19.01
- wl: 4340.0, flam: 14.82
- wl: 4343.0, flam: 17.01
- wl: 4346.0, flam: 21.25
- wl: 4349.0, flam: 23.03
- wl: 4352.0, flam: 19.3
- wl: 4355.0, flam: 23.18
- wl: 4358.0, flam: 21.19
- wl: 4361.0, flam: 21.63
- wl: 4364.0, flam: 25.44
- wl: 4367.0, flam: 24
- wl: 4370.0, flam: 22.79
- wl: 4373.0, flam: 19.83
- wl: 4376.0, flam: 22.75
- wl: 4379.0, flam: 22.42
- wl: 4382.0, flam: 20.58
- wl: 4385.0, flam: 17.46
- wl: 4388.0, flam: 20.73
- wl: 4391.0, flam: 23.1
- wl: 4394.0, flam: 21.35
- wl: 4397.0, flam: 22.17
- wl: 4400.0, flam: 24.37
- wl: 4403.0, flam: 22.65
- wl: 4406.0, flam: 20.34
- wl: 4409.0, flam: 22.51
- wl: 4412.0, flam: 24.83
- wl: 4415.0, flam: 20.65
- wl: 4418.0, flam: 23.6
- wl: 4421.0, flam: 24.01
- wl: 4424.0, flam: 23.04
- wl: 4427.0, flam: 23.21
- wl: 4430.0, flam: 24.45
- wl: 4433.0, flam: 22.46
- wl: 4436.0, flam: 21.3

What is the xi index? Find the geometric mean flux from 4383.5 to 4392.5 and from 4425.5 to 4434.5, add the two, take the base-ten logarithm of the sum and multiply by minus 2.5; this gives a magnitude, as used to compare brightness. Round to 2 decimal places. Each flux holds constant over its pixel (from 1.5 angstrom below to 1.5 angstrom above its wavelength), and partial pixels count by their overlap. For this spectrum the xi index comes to -4.10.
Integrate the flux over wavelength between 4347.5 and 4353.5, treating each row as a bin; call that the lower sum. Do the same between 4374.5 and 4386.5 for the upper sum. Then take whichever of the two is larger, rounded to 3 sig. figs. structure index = 250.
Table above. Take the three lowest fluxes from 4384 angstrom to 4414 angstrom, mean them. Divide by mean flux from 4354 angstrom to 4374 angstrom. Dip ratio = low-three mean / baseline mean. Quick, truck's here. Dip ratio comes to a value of 0.86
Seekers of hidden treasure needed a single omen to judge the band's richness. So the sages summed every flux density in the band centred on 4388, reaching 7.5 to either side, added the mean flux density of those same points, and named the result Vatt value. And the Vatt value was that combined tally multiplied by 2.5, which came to 310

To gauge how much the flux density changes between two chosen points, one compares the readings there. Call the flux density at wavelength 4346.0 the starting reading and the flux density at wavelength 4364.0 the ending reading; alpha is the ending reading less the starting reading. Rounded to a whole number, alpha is 4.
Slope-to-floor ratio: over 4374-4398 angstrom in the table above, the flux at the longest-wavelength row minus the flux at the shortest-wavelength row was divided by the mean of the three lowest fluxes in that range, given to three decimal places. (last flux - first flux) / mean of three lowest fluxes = -0.030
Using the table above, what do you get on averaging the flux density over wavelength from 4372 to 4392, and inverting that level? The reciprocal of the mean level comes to 0.0477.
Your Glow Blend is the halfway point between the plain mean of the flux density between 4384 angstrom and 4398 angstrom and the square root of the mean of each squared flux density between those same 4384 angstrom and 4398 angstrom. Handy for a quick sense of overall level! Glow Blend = 21.0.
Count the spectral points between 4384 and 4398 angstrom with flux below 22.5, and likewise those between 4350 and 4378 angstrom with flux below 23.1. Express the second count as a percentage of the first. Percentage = 150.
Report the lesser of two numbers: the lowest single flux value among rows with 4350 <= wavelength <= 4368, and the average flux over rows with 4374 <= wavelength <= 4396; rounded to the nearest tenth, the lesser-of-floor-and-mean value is 19.3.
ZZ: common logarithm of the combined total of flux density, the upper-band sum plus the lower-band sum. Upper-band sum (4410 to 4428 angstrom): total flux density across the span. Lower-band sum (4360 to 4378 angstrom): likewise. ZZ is 2.44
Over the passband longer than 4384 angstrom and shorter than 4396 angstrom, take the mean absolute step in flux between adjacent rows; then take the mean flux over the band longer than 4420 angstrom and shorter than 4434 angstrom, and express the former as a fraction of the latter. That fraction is 0.105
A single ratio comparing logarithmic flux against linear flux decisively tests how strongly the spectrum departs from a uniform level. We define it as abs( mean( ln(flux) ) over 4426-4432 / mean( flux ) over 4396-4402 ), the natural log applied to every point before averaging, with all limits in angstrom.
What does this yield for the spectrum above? 0.136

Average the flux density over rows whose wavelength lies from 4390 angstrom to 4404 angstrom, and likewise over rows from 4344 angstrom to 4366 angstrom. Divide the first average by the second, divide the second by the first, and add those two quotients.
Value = 2.00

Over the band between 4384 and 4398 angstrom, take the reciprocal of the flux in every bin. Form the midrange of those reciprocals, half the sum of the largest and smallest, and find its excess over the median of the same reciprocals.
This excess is 0.0034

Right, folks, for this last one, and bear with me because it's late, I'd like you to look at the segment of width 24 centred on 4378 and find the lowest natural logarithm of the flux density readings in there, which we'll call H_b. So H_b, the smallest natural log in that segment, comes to 2.86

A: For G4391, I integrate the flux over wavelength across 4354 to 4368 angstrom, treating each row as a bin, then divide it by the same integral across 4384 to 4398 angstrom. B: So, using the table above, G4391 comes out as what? 1.10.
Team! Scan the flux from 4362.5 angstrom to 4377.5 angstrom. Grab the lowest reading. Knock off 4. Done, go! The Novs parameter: 15.8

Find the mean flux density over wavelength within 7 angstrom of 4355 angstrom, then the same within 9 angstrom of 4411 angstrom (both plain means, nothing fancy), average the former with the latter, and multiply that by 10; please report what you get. 220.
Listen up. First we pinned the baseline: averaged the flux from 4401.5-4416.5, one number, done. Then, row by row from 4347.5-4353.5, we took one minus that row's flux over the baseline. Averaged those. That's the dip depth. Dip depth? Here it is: 0.05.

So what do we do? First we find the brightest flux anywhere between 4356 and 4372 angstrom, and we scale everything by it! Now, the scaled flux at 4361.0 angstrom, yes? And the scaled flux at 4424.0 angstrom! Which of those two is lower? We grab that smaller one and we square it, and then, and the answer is 0.72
